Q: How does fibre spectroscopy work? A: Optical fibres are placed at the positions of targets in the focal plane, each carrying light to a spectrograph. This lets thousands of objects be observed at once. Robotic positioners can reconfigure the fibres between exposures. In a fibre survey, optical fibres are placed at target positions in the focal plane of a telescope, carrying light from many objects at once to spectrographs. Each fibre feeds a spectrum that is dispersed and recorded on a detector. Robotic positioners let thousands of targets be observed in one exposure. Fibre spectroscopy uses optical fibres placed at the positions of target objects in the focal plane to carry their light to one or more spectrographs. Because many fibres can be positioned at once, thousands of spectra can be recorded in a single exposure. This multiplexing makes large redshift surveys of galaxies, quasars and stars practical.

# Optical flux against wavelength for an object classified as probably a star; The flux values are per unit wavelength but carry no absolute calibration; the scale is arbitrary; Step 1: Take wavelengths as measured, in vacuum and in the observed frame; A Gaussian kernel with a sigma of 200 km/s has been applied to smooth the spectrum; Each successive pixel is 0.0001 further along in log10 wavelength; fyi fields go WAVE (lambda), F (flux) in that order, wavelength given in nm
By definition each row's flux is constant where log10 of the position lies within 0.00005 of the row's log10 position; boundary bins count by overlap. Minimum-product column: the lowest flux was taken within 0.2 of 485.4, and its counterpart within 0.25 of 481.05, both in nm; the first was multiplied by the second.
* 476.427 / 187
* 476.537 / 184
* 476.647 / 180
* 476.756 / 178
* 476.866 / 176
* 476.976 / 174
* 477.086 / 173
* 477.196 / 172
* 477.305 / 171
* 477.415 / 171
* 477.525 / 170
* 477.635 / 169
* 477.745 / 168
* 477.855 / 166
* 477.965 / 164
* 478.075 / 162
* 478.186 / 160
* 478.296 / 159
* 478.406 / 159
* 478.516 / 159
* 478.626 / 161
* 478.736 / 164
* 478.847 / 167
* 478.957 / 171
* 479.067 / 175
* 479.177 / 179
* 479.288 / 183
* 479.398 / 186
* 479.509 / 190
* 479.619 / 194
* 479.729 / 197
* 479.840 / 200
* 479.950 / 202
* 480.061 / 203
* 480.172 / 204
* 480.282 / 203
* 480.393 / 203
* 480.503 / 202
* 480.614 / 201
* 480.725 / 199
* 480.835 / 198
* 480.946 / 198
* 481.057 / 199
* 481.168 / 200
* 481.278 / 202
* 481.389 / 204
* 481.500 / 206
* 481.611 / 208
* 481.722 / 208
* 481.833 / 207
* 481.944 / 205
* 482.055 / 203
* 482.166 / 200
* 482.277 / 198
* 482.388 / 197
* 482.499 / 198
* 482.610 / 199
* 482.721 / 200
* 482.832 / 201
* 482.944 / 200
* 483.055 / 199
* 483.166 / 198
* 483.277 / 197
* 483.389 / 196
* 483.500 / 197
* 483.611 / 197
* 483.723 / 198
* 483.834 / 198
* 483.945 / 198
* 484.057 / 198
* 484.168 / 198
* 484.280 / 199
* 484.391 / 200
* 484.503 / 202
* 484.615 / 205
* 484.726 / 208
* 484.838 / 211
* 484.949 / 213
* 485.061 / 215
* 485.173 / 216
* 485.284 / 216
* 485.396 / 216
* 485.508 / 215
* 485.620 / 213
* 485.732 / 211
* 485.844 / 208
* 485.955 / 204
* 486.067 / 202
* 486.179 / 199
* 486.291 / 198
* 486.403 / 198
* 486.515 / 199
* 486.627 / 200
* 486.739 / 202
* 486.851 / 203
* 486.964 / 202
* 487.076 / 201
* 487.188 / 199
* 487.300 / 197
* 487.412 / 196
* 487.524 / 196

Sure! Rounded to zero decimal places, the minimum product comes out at 42570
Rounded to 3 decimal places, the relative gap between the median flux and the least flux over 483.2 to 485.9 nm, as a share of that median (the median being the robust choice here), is 0.037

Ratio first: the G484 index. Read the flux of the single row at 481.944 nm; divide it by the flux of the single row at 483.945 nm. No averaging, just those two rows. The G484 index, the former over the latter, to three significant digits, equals 1.04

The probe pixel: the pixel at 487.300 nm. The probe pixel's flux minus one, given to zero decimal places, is 196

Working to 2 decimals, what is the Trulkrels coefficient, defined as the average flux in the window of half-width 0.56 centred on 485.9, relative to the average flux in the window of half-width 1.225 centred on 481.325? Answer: 1.02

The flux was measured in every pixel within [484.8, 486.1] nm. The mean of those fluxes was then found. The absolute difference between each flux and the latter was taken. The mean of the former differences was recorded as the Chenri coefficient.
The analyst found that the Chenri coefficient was 3.7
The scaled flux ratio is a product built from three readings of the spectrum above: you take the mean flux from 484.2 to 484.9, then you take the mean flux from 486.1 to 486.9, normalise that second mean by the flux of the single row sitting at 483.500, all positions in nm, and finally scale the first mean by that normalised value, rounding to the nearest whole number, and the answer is 207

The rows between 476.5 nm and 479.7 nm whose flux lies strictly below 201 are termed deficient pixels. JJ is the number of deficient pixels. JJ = 29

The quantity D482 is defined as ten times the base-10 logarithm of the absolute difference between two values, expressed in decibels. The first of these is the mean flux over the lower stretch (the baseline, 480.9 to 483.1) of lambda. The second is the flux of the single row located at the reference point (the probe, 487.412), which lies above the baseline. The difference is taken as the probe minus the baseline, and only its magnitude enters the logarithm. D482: 7.5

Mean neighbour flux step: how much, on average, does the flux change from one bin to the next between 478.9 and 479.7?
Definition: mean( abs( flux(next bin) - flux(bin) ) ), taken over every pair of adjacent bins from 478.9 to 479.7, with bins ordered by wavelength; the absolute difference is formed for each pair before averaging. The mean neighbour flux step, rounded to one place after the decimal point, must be 3.8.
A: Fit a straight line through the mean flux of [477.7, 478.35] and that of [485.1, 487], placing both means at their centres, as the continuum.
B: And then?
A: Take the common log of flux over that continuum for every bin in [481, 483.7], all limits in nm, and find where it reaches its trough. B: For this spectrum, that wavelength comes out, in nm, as 483.611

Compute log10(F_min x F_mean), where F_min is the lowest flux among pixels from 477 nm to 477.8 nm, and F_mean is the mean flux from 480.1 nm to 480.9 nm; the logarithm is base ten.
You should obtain 4.53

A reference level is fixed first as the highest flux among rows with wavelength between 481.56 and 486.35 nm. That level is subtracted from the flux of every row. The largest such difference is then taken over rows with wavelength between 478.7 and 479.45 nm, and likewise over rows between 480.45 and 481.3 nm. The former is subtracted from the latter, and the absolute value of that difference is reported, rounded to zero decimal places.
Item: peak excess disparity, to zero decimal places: 16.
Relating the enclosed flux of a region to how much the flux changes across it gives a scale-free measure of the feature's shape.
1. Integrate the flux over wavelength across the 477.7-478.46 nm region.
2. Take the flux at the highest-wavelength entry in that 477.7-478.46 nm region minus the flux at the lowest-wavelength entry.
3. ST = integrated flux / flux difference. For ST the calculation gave -14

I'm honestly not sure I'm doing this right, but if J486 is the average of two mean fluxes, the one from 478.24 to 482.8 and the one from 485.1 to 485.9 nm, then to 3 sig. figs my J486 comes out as 203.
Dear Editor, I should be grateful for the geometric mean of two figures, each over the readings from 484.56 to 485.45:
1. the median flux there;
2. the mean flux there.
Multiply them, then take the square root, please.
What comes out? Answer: 213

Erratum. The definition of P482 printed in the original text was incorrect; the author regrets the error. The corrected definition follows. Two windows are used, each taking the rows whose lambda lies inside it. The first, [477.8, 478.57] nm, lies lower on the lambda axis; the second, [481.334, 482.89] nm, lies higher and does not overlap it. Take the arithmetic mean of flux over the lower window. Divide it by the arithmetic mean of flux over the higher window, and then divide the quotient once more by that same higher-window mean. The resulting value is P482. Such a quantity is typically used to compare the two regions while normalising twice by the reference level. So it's 0.0039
